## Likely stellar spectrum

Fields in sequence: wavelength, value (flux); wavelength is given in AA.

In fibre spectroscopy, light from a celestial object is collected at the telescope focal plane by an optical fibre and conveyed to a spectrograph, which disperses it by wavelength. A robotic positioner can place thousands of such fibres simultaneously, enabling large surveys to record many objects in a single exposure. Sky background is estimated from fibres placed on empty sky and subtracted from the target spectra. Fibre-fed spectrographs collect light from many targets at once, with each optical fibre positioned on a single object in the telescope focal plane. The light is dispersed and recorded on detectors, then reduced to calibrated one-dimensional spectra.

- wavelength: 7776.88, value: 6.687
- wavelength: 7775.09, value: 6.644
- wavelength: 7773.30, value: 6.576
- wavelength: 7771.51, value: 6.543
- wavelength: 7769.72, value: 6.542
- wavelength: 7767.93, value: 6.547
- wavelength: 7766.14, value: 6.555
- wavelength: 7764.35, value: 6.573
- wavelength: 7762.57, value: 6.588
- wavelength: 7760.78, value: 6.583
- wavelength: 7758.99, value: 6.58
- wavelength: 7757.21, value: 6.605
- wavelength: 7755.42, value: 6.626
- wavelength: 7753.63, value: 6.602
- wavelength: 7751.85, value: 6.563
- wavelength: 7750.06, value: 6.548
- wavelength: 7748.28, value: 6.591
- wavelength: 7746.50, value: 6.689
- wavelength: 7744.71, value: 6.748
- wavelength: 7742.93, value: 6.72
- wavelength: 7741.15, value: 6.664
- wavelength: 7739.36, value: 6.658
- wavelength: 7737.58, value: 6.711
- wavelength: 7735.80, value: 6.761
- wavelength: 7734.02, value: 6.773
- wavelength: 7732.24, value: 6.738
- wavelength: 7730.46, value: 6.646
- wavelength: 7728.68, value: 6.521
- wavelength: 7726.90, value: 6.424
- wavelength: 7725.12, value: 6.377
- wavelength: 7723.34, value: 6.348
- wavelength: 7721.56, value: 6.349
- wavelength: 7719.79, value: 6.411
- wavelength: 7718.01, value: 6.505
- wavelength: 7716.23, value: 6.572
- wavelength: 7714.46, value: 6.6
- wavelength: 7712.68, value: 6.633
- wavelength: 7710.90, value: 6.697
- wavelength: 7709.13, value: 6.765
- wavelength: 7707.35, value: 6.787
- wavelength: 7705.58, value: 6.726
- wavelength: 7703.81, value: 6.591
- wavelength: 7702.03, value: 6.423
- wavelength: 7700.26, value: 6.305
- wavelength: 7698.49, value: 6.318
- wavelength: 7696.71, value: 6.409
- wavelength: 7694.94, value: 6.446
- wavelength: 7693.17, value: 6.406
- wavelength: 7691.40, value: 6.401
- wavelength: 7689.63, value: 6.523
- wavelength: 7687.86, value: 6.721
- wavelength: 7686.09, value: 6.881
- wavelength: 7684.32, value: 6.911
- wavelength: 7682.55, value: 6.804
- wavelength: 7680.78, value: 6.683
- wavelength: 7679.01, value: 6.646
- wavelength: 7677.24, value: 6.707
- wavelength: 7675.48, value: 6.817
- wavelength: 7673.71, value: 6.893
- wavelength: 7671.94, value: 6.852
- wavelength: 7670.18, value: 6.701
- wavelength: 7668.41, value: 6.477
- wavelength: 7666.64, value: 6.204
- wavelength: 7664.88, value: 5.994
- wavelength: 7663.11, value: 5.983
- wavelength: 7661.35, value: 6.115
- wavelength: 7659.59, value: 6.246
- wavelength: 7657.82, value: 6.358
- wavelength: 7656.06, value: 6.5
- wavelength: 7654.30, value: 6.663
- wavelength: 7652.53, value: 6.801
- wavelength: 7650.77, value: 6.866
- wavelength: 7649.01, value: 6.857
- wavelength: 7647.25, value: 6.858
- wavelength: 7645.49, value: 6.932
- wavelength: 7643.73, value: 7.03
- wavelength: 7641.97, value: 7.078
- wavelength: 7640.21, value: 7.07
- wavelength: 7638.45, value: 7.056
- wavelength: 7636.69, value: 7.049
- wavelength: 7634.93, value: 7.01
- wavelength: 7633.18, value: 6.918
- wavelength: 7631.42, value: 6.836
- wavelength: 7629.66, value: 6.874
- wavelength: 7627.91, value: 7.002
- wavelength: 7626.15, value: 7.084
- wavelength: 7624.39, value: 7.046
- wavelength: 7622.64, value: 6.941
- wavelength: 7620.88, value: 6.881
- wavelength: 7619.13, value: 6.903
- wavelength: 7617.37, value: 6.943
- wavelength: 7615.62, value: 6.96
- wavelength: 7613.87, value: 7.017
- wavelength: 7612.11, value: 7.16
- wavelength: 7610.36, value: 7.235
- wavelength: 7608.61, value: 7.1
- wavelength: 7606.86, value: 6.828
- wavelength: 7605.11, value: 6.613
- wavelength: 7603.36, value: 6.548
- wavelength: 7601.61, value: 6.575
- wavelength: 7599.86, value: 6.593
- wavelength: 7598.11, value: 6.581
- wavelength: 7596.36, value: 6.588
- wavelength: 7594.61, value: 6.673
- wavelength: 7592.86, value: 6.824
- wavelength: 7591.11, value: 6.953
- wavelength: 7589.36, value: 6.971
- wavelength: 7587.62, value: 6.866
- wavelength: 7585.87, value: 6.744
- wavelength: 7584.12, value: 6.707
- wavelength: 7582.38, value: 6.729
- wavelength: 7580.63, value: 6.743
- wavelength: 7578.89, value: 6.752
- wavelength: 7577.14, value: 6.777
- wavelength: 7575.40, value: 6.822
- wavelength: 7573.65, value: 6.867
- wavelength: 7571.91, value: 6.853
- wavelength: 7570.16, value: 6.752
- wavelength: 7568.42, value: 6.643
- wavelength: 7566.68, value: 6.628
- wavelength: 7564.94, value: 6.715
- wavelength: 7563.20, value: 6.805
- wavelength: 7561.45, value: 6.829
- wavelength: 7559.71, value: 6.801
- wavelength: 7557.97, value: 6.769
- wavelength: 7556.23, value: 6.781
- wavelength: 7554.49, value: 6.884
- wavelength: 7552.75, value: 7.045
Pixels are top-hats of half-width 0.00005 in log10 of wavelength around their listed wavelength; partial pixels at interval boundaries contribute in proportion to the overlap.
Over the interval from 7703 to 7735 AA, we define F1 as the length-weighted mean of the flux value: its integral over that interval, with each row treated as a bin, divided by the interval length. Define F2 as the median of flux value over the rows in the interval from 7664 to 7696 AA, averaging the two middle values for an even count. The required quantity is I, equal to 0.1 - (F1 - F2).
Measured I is 0.21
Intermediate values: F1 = 6.58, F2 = 6.69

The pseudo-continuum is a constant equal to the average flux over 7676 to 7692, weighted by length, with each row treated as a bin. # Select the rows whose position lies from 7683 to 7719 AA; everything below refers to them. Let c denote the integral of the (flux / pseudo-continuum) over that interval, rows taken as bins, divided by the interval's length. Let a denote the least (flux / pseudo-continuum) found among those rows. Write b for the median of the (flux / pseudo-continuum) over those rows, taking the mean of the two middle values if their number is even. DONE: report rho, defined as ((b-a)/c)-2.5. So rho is -2.46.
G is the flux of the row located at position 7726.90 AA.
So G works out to 6.424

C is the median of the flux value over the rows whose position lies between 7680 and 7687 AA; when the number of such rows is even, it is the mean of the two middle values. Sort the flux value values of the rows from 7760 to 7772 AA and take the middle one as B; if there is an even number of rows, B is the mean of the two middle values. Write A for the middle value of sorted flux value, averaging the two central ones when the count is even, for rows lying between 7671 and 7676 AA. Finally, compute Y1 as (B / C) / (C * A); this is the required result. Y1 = 0.0204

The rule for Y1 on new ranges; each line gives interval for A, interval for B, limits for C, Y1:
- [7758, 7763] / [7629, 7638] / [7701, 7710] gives 0.0232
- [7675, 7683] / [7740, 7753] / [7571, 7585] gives 0.0217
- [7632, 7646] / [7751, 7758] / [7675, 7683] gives 0.0209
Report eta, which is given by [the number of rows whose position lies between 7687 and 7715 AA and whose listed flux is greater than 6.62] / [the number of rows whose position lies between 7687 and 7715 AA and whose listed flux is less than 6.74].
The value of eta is 0.43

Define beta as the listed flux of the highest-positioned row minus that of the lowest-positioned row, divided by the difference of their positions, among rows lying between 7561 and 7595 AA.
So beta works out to -0.005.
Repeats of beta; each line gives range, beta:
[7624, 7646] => -0.005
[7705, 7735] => 0.002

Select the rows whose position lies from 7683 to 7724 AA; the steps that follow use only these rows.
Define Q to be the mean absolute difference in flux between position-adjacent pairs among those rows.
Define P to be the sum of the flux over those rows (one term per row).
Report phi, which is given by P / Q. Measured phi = 2051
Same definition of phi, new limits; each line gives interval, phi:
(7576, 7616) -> 1976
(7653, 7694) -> 1265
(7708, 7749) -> 2776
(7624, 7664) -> 2095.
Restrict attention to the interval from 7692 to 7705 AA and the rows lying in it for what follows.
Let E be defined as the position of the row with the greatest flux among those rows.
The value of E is 7703.81 AA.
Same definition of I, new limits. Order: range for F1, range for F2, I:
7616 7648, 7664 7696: -0.18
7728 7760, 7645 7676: 0.13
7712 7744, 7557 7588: 0.28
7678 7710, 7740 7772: 0.09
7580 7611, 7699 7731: -0.12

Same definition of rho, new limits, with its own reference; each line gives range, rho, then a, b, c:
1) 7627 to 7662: -2.39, 0.912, 1.02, 1.02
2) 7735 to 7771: -2.49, 0.975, 0.98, 0.99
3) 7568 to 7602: -2.47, 0.980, 1.01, 1.01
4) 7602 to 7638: -2.44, 0.976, 1.04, 1.04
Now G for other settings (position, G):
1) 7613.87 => 7.017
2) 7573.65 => 6.867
